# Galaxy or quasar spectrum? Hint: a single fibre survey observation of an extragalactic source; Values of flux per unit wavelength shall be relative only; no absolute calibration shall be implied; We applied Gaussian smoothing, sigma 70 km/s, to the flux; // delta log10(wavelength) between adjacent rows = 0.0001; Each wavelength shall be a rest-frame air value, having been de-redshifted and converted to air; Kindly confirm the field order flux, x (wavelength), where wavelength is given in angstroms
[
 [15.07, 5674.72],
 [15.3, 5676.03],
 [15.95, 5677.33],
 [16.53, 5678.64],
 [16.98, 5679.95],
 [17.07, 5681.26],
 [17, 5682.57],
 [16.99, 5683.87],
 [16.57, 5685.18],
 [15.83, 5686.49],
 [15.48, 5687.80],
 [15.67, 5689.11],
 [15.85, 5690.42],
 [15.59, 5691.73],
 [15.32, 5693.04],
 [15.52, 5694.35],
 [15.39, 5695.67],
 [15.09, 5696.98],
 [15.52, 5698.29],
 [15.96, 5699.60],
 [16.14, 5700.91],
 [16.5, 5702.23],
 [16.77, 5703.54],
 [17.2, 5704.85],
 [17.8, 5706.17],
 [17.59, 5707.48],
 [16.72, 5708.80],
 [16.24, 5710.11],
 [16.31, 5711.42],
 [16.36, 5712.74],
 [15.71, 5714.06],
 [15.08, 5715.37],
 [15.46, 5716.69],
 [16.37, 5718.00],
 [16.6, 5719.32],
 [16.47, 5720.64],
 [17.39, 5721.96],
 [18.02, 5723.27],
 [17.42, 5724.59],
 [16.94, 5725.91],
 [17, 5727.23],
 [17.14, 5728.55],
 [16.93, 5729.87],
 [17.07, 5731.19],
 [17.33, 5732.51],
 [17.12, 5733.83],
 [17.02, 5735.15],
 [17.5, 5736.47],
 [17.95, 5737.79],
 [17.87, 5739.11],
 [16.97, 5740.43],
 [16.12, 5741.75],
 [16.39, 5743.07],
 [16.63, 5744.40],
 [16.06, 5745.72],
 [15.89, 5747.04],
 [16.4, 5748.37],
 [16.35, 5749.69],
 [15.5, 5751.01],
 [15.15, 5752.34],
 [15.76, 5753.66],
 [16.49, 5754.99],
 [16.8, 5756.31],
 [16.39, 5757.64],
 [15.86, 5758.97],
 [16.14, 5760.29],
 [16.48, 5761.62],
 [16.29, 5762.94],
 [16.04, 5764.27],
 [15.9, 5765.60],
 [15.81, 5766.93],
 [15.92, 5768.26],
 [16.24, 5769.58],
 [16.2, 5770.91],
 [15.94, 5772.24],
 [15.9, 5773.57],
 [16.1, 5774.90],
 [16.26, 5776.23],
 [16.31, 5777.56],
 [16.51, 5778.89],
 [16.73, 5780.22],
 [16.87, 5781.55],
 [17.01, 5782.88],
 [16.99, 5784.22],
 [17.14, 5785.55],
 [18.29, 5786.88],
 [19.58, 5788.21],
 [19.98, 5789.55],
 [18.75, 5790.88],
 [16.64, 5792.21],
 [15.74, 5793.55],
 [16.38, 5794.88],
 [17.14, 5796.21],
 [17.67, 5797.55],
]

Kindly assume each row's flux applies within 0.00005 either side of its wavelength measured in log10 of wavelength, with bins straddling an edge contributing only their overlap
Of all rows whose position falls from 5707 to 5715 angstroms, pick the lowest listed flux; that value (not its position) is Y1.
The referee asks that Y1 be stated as 15.71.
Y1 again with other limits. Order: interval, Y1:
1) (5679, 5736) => 15.08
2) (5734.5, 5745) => 16.12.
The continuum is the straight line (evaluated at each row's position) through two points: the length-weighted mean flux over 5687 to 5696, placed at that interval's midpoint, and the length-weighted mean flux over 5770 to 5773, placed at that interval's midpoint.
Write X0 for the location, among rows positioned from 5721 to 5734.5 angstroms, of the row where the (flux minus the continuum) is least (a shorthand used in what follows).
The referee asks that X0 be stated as 5729.87 angstroms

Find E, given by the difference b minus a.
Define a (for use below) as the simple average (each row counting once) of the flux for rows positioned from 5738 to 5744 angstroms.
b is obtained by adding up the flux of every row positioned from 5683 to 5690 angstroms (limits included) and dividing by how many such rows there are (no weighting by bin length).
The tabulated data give -0.7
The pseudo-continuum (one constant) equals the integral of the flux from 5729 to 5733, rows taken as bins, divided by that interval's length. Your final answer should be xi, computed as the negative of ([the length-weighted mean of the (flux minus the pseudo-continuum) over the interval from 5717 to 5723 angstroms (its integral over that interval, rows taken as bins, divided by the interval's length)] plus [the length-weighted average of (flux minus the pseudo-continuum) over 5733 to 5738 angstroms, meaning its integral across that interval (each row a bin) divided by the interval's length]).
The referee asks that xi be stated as 0.1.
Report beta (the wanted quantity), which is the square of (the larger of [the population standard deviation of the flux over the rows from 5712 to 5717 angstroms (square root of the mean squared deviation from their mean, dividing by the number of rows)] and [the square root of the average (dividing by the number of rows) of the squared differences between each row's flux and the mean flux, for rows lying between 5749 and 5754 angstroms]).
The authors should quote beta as 0.22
